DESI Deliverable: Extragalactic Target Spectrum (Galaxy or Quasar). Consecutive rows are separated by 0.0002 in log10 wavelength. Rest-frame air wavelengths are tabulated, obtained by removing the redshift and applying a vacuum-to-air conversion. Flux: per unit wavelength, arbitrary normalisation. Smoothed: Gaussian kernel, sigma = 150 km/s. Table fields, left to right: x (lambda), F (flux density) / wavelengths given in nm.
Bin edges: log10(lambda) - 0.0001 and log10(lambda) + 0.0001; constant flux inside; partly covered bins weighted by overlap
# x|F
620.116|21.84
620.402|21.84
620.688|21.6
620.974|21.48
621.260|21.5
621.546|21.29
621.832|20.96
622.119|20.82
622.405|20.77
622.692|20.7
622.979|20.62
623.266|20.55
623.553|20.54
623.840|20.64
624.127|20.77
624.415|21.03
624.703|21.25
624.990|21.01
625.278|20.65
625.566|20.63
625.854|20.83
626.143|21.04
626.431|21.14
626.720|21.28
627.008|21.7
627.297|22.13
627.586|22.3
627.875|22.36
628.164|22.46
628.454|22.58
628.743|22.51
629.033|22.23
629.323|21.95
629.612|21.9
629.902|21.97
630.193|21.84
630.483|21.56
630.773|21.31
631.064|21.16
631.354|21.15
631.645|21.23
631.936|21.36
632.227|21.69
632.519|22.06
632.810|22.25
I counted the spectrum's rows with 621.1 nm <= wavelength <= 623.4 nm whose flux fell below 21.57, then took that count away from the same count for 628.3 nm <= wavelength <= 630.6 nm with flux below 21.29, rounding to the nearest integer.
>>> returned -8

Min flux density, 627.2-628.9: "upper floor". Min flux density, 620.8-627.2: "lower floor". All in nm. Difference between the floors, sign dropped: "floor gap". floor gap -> 1.6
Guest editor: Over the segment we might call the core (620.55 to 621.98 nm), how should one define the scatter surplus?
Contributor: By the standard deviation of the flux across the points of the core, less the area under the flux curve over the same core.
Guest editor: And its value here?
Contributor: -30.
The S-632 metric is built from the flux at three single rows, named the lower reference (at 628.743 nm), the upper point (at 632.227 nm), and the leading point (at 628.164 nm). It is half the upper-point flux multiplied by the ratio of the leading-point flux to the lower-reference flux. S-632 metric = 10.8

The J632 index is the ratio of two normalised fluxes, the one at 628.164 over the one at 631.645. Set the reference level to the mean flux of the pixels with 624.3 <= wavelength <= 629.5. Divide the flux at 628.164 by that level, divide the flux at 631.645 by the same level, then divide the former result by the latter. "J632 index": 1.06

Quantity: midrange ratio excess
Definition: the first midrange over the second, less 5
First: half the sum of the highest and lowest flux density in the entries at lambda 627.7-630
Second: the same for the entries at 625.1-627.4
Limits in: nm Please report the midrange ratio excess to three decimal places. -3.960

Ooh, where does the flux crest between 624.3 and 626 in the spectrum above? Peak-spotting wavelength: 624.703 nm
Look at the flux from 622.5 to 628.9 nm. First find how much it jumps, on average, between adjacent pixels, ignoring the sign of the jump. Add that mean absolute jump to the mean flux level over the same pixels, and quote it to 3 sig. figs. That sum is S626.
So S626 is 21.5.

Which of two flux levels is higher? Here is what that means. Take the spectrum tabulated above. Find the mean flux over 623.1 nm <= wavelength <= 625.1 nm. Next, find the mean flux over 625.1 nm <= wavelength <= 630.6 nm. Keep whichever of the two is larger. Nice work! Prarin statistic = 21.7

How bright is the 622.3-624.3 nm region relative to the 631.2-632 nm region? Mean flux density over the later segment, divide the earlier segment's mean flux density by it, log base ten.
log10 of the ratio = -0.0123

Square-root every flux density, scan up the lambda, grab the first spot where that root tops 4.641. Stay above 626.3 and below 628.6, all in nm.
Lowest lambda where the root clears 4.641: 627.008 nm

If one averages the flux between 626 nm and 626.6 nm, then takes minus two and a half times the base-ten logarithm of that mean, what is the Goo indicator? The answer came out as -3.31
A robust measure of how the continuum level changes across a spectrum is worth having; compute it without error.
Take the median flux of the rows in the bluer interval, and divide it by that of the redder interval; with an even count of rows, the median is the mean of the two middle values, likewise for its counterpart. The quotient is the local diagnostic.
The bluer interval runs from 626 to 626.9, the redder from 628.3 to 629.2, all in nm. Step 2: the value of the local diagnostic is 0.939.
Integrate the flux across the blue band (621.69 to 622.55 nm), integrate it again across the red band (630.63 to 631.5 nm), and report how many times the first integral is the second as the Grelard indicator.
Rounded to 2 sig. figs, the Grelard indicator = 0.97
